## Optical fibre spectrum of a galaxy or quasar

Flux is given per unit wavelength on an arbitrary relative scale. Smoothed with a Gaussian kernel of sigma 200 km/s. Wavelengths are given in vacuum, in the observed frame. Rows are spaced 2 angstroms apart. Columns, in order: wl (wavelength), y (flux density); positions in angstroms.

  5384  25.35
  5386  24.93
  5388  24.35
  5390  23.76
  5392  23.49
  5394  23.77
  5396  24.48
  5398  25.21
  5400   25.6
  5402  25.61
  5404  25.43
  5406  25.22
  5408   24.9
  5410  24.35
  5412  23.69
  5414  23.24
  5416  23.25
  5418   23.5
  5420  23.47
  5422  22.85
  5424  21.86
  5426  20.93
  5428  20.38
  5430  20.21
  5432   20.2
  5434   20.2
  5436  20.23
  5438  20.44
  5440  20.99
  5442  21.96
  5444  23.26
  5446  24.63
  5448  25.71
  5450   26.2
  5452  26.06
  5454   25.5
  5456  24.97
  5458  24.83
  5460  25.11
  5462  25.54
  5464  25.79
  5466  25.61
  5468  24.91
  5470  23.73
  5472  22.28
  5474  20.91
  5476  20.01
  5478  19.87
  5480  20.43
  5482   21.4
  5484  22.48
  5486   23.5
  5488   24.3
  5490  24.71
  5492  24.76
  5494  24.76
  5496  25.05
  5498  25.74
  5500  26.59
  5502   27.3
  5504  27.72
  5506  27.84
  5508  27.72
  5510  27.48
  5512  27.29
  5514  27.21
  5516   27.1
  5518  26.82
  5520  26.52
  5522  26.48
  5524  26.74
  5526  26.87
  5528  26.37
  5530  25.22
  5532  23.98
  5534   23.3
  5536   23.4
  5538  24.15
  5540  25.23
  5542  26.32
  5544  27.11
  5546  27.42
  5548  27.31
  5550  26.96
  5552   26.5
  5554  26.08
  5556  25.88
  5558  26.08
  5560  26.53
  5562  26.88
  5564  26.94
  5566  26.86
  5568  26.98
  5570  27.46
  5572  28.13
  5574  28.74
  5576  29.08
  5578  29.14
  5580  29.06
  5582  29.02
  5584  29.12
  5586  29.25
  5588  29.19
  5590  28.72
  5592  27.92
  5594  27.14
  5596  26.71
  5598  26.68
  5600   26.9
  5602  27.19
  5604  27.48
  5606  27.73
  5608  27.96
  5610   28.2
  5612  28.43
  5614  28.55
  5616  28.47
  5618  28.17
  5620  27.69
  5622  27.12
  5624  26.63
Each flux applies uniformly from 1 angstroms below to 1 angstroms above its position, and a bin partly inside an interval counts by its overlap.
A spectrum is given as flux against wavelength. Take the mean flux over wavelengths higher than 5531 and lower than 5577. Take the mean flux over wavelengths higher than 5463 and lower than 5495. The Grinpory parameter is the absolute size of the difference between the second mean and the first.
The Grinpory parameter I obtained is 3.3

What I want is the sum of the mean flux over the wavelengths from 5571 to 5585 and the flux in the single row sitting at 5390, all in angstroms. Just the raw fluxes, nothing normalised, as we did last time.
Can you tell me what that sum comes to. 52.7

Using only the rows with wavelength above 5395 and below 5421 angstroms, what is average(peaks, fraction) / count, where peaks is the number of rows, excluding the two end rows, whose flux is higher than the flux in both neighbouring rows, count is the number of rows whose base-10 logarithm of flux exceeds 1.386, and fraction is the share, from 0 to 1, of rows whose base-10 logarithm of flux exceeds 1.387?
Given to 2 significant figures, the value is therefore 0.16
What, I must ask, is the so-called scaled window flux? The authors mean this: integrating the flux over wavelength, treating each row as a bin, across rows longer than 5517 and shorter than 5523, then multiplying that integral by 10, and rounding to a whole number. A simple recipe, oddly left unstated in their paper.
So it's 1596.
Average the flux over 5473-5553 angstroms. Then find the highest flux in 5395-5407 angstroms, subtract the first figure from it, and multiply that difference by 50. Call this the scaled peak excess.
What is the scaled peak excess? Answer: 17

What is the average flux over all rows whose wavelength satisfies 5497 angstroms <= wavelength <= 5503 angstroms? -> 26.5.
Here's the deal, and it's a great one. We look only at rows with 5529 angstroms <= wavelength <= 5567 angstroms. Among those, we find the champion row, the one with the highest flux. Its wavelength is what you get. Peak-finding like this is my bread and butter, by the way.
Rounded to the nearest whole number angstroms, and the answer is 5546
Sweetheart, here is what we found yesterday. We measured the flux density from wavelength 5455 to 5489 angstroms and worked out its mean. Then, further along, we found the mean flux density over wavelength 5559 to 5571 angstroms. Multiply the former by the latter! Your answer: 627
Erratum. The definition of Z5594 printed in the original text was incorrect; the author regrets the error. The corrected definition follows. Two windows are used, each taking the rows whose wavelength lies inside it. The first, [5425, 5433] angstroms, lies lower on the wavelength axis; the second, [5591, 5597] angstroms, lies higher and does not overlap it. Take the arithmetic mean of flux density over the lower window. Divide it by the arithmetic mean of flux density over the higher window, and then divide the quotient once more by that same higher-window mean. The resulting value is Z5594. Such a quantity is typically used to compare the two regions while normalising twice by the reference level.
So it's 0.027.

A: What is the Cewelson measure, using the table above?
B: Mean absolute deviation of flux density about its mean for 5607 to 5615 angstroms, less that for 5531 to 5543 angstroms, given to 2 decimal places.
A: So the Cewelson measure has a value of -0.71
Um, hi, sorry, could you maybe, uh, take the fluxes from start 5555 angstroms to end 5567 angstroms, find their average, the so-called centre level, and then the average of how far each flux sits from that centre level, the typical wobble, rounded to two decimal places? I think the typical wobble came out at 0.37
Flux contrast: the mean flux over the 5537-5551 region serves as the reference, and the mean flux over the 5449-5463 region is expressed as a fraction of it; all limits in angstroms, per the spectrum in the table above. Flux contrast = 0.97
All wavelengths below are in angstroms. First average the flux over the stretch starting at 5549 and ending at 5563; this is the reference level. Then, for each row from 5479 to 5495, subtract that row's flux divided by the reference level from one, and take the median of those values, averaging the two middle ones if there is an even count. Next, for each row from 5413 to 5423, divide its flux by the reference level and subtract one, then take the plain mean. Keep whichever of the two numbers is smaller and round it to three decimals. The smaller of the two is -0.119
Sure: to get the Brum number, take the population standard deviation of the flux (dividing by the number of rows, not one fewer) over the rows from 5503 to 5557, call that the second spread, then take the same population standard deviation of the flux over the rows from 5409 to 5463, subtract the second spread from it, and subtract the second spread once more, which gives -0.53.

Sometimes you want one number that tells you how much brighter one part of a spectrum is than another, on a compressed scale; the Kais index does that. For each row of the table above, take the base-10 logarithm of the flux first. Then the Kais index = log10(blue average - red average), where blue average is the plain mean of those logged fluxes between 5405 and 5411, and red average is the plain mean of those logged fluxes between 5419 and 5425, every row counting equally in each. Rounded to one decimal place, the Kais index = -1.4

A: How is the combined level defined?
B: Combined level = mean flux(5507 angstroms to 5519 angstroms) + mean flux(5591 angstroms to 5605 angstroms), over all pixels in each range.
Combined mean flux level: 54.4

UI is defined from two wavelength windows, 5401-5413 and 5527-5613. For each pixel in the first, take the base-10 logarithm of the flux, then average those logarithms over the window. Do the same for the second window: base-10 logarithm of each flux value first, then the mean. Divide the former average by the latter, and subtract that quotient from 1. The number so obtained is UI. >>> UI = 0.026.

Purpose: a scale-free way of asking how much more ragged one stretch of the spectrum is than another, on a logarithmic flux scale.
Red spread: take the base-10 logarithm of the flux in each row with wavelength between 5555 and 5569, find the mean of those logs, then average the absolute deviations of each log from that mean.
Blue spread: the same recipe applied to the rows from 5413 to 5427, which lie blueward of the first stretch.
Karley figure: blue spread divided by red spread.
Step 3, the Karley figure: 2.5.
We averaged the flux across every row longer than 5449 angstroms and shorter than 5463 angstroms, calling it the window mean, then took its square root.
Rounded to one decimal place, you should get 5.0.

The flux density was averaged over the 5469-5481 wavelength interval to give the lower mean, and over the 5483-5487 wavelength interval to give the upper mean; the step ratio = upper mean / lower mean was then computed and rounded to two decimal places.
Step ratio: 1.08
